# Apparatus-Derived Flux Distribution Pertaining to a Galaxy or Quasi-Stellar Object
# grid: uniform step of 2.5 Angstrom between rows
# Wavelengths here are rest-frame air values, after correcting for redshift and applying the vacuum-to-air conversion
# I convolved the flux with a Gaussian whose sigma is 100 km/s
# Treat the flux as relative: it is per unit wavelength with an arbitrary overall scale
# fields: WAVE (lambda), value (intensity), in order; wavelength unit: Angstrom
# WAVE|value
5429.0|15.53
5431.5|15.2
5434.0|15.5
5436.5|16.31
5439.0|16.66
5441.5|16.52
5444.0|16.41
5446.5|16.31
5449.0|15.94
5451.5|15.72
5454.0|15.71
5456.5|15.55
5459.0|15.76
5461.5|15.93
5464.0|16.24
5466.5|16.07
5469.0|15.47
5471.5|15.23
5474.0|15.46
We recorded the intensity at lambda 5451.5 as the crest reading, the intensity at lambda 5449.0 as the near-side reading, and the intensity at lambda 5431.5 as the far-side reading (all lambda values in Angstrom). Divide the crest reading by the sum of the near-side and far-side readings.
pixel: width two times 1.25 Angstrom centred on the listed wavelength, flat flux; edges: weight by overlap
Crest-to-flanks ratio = 0.505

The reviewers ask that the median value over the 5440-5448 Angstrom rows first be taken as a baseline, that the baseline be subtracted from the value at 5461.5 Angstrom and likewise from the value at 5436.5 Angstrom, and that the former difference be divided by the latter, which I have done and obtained 5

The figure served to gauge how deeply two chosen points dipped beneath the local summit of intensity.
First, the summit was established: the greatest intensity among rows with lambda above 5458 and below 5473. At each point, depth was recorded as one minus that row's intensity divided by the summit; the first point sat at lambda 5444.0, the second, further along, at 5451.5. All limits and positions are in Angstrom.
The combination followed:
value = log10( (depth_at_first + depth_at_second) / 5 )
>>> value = -2.37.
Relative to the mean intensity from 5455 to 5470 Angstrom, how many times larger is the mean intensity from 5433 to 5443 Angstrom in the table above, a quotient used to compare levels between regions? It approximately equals 1.03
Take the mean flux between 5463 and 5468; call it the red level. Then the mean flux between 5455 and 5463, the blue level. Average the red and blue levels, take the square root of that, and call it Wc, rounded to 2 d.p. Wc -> 3.99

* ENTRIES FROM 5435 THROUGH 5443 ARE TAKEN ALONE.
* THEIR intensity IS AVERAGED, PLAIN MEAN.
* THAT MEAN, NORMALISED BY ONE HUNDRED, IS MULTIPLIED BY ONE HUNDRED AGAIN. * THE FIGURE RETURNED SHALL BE 16.5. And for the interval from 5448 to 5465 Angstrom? 15.8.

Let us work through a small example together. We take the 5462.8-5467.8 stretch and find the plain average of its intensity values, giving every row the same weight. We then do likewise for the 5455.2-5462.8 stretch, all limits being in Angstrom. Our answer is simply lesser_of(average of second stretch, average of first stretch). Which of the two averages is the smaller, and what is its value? 15.7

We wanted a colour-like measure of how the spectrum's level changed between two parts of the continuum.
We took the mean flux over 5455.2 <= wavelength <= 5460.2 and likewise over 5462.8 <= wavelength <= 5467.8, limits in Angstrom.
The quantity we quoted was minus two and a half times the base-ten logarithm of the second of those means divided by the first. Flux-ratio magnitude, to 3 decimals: -0.034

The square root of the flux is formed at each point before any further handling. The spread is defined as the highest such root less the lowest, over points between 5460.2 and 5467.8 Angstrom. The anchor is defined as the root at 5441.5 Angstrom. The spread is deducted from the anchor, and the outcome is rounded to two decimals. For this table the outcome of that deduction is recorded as 4.03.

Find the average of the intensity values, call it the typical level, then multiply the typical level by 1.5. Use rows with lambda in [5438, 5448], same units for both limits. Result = 24.7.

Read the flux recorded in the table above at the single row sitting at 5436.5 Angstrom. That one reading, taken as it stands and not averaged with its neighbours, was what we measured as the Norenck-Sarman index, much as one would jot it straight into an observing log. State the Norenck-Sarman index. 16.31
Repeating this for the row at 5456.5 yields 15.55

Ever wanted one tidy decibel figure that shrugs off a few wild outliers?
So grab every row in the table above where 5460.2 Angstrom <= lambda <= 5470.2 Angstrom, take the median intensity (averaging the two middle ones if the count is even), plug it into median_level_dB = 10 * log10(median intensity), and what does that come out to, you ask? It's 12.04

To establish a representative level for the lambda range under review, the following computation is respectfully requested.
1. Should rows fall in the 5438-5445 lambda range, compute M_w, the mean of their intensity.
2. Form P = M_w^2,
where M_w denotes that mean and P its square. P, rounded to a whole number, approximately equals 273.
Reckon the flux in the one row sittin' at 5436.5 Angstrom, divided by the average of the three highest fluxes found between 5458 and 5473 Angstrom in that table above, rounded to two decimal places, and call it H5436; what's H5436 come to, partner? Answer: 1.01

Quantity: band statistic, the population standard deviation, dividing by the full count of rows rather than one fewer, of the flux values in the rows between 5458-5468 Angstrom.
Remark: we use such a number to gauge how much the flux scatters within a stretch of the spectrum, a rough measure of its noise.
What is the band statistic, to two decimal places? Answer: 0.18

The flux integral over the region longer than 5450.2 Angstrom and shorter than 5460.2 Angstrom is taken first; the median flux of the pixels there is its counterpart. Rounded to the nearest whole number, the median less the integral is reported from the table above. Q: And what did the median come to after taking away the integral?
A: -141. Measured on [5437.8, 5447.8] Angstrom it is -148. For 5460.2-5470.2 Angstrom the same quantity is -143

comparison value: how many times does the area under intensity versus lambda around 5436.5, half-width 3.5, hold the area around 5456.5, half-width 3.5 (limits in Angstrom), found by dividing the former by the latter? 1.03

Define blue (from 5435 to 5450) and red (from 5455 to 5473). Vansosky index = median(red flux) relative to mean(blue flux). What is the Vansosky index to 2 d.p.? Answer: 0.96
